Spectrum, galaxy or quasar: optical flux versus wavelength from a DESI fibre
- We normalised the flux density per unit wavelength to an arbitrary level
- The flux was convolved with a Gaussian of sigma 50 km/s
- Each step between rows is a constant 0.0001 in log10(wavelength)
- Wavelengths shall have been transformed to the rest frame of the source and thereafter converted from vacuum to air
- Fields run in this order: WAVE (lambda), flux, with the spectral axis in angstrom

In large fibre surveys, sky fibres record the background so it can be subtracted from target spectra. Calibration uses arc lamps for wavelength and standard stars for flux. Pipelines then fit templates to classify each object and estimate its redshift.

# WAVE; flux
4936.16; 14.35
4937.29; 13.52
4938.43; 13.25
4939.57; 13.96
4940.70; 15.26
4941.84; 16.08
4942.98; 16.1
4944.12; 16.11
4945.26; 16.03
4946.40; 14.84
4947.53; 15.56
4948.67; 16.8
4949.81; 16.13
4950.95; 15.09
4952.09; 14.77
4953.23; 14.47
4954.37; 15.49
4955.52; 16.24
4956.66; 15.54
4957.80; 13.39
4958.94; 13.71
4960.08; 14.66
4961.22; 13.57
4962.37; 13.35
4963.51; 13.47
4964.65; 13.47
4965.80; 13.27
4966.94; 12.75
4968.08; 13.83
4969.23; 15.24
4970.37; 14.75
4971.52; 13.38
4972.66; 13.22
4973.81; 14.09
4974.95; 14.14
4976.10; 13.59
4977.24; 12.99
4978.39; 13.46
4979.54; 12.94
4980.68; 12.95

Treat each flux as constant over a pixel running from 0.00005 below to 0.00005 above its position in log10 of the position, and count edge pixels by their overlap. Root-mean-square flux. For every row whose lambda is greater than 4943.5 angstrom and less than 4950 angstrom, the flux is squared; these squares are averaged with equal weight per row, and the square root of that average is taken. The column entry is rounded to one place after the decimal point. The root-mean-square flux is 15.9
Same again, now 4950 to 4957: 15.3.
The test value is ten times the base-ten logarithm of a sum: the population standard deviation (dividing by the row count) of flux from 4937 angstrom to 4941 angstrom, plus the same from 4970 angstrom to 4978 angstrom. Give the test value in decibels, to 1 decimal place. 1.3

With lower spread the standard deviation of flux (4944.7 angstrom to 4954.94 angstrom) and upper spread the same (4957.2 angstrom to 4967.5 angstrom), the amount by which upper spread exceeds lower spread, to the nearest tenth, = -0.2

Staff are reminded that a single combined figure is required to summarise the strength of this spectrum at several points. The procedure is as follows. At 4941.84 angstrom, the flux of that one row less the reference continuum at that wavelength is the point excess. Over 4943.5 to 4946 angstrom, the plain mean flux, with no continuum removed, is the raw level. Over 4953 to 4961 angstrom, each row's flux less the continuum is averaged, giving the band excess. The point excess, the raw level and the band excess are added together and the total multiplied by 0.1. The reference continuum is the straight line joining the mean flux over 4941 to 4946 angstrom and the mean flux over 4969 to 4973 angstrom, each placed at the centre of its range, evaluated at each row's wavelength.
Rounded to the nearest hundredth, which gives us 1.56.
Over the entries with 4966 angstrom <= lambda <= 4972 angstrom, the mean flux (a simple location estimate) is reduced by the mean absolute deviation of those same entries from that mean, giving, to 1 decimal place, 13.2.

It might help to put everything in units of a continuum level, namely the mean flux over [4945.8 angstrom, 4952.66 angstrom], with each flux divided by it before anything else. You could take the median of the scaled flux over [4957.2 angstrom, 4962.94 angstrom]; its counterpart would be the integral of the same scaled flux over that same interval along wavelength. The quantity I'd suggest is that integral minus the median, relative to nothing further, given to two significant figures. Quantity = 4.2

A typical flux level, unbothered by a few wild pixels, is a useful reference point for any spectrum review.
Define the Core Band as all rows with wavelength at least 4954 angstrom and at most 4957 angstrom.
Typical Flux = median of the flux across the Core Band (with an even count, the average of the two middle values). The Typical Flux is 15.5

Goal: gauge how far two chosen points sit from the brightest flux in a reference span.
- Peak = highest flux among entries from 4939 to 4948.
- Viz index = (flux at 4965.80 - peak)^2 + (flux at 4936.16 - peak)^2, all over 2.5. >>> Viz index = 4.5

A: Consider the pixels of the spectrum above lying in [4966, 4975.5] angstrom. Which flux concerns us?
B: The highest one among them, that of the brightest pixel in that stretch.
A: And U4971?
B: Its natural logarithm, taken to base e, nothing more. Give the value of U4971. 2.72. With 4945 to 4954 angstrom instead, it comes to 2.82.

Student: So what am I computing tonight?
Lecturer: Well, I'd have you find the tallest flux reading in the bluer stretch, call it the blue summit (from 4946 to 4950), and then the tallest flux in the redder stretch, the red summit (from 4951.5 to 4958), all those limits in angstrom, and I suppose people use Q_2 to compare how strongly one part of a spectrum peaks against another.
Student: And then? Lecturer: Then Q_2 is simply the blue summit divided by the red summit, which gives 1.03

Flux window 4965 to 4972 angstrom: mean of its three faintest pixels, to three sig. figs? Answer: 13.1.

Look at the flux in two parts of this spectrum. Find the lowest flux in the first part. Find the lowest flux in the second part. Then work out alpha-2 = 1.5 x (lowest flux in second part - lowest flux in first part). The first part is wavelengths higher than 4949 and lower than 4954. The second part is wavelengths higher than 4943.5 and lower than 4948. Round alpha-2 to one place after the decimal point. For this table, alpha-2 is 0.6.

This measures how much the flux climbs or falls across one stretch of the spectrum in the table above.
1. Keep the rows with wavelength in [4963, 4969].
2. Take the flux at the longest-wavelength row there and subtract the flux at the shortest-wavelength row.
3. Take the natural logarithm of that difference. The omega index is -1.0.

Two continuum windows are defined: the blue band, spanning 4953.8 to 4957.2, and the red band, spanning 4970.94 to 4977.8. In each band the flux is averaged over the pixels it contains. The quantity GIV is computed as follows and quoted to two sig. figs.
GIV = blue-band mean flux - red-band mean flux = 2.2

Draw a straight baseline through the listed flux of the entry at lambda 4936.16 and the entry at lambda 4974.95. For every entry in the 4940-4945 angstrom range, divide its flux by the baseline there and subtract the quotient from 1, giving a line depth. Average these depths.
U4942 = -0.11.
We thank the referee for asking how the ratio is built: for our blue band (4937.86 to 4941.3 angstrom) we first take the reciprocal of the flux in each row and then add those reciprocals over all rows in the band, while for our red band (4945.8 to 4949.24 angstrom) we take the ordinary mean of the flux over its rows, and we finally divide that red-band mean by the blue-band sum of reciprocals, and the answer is 74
